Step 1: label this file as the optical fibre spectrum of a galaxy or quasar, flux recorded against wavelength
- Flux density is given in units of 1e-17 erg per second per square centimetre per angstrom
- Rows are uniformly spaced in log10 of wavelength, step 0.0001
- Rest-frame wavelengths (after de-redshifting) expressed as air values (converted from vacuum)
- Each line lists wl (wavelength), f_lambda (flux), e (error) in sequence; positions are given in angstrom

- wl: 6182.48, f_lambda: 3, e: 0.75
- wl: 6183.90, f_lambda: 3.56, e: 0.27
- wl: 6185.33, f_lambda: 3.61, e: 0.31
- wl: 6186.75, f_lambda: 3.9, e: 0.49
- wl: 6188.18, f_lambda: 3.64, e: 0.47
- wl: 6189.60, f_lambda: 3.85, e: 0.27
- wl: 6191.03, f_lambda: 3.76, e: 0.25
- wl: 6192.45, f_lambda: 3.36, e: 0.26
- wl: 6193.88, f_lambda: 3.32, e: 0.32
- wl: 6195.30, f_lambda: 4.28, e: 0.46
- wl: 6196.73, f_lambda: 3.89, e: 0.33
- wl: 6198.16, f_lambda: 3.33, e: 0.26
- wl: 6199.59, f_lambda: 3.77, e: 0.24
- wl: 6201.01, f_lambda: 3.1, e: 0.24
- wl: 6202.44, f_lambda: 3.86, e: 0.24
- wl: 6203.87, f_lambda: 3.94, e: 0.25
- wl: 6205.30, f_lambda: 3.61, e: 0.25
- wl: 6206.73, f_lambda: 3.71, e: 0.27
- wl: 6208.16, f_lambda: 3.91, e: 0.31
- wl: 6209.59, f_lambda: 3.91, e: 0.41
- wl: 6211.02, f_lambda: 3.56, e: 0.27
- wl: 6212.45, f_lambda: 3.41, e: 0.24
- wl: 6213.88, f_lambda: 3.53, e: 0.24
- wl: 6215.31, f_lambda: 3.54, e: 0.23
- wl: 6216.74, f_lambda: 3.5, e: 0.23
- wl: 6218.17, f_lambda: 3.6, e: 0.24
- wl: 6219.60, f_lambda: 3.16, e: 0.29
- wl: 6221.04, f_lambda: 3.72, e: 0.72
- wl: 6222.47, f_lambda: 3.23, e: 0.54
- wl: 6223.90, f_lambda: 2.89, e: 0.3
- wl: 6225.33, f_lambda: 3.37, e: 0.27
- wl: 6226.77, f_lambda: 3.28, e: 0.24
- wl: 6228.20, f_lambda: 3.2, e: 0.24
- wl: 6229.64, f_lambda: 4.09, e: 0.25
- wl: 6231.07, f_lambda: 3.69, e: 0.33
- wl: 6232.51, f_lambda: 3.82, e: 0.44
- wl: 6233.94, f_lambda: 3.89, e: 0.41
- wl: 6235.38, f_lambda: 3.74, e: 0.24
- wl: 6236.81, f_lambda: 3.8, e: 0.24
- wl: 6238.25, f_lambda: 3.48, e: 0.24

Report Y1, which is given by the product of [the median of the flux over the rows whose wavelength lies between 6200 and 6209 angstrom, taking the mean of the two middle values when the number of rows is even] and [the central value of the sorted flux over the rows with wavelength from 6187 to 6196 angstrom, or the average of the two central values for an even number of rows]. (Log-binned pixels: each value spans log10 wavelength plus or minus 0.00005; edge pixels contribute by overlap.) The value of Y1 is 14.0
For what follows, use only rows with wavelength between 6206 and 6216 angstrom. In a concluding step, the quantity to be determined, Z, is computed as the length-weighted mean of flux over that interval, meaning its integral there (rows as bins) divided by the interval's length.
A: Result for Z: 3.65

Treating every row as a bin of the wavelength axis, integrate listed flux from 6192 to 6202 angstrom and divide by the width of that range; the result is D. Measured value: 3.59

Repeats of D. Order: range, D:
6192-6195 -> 3.47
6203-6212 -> 3.76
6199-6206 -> 3.66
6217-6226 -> 3.34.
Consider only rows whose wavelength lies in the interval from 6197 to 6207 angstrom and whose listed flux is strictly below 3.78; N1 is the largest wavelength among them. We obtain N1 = 6206.73 angstrom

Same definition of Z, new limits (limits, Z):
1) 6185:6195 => 3.66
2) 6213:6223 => 3.47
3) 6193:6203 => 3.64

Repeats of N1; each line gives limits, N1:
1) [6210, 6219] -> 6218.17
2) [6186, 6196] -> 6193.88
